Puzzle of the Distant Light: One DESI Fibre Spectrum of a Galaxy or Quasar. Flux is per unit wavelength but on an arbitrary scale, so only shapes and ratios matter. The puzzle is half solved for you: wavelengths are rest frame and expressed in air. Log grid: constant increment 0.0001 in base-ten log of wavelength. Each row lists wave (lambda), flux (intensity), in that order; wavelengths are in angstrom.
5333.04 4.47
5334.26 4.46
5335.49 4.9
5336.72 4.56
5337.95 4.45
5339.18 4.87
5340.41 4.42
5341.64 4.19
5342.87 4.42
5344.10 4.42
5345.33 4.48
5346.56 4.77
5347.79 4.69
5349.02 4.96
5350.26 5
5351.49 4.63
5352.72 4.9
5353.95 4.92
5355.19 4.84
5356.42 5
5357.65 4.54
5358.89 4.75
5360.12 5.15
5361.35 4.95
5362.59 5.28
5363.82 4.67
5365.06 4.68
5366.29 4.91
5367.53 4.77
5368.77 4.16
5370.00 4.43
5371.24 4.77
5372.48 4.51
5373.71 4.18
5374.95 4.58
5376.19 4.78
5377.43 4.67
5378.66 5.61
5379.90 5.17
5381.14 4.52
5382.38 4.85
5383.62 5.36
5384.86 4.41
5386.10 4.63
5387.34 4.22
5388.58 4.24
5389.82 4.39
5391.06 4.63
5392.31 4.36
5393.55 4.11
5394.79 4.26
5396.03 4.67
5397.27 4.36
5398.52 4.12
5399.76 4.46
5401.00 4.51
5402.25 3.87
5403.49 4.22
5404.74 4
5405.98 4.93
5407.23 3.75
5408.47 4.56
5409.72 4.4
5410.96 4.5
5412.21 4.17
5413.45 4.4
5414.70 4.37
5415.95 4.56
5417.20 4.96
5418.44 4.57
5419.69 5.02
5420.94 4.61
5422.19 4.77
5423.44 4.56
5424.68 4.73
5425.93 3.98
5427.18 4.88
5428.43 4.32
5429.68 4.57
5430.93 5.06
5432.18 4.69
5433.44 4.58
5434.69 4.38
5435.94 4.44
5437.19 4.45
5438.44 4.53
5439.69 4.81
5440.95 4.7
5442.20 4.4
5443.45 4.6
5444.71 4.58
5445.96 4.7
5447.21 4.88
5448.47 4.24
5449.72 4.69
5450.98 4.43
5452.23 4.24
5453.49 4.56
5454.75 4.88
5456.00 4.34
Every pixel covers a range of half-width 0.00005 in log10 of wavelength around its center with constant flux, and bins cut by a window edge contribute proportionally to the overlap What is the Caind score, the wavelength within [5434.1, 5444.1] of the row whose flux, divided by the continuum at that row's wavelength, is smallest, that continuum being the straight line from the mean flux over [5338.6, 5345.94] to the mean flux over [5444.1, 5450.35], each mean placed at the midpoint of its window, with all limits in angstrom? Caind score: 5434.69 angstrom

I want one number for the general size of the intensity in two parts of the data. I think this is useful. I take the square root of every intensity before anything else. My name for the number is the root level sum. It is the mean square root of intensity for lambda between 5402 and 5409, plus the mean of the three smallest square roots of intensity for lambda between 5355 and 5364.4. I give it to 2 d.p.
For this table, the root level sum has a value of 4.21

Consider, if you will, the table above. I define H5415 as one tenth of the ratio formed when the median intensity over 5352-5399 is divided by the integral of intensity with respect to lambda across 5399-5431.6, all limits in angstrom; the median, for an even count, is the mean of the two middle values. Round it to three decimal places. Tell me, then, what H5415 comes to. 0.003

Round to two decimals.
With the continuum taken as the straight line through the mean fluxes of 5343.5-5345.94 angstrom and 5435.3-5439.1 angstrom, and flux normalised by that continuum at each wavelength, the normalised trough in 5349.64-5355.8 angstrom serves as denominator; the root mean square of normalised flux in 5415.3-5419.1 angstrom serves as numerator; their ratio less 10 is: -8.99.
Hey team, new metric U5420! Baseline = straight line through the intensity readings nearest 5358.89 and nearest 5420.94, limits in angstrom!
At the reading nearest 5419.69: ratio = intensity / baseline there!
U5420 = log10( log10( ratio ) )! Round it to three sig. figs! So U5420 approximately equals -1.43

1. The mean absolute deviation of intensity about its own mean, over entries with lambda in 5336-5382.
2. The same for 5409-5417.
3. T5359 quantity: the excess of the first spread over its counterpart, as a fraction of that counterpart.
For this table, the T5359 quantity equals 1.8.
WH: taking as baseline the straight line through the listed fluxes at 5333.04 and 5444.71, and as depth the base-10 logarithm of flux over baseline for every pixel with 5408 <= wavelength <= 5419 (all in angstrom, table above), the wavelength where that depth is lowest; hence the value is 5412.21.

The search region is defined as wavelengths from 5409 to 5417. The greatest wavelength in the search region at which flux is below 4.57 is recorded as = 5415.95 angstrom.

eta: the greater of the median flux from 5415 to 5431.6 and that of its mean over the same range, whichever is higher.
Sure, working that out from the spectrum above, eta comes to 4.66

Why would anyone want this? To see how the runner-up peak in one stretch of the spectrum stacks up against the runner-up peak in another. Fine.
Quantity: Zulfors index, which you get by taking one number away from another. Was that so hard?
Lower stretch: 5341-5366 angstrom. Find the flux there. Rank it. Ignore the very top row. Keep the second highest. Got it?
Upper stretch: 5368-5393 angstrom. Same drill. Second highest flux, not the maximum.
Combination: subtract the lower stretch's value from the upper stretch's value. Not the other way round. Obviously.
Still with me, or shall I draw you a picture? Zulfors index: 0.21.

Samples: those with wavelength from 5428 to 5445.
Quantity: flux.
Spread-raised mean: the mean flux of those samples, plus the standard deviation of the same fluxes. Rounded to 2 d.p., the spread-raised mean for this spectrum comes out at 4.77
